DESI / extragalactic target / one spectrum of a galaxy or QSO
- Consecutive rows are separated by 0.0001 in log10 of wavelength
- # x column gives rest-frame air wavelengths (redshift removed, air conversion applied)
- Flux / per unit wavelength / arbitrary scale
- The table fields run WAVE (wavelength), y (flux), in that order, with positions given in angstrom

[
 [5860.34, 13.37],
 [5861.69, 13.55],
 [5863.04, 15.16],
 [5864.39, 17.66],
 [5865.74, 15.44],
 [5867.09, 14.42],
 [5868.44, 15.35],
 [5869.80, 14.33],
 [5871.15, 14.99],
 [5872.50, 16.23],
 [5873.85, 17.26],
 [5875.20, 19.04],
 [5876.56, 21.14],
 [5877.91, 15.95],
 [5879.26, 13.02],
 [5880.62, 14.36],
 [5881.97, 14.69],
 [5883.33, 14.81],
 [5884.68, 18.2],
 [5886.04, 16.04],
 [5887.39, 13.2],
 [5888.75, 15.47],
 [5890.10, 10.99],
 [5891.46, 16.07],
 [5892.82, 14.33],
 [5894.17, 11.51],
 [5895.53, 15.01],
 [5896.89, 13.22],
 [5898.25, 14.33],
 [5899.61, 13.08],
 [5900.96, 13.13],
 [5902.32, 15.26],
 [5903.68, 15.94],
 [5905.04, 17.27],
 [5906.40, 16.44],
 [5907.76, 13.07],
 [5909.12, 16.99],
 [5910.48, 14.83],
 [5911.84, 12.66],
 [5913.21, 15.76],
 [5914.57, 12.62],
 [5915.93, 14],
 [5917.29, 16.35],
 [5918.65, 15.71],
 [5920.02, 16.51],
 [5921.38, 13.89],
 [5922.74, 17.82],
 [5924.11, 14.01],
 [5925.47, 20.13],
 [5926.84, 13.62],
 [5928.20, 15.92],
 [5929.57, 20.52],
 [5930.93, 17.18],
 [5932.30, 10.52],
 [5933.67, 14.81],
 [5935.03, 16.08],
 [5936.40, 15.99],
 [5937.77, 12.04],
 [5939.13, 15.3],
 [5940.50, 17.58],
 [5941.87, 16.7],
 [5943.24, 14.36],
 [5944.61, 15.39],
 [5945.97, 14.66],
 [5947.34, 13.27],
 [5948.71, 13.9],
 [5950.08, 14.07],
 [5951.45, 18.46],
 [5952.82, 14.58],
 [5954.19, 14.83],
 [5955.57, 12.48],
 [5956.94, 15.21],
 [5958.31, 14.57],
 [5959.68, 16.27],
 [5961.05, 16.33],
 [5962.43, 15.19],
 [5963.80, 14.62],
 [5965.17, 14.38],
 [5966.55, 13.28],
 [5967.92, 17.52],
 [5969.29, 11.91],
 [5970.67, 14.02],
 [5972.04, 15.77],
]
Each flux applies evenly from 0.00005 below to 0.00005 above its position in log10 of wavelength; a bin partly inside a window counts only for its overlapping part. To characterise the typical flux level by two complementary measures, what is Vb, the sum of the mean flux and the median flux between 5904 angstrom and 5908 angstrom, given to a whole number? 32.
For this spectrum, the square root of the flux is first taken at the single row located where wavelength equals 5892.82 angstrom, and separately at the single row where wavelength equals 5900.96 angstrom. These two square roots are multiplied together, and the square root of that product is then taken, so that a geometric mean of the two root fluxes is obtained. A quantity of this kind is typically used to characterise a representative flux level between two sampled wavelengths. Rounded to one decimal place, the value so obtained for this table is 3.7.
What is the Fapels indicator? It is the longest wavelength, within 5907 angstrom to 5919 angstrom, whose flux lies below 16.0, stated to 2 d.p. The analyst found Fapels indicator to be 5918.65 angstrom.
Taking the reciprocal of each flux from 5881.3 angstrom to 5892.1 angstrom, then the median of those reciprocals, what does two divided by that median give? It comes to 30.3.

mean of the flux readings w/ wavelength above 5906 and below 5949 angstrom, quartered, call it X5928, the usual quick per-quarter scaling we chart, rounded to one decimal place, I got 3.8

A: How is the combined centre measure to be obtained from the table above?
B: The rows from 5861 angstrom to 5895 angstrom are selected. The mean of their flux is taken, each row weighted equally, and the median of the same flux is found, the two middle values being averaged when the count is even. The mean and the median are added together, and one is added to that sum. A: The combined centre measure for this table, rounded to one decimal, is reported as 31.5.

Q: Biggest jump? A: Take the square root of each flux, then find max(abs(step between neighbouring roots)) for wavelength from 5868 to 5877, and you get 0.23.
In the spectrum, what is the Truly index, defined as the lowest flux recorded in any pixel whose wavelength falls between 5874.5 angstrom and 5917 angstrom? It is 10.99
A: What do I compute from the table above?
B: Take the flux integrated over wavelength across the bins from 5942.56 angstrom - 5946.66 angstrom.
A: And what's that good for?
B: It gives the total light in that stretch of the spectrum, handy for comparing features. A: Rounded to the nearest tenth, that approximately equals 60.8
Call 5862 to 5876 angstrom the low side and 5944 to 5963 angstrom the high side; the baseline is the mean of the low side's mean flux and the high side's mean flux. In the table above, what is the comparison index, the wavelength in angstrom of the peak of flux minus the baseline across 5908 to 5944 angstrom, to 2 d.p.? 5929.57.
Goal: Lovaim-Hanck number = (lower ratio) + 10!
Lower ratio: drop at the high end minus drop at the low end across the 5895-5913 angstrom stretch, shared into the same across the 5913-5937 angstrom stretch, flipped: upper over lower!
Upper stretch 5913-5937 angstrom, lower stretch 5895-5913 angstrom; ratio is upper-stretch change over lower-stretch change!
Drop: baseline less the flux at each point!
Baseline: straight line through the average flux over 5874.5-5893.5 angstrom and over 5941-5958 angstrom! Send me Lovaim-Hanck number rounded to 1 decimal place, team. 9.8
